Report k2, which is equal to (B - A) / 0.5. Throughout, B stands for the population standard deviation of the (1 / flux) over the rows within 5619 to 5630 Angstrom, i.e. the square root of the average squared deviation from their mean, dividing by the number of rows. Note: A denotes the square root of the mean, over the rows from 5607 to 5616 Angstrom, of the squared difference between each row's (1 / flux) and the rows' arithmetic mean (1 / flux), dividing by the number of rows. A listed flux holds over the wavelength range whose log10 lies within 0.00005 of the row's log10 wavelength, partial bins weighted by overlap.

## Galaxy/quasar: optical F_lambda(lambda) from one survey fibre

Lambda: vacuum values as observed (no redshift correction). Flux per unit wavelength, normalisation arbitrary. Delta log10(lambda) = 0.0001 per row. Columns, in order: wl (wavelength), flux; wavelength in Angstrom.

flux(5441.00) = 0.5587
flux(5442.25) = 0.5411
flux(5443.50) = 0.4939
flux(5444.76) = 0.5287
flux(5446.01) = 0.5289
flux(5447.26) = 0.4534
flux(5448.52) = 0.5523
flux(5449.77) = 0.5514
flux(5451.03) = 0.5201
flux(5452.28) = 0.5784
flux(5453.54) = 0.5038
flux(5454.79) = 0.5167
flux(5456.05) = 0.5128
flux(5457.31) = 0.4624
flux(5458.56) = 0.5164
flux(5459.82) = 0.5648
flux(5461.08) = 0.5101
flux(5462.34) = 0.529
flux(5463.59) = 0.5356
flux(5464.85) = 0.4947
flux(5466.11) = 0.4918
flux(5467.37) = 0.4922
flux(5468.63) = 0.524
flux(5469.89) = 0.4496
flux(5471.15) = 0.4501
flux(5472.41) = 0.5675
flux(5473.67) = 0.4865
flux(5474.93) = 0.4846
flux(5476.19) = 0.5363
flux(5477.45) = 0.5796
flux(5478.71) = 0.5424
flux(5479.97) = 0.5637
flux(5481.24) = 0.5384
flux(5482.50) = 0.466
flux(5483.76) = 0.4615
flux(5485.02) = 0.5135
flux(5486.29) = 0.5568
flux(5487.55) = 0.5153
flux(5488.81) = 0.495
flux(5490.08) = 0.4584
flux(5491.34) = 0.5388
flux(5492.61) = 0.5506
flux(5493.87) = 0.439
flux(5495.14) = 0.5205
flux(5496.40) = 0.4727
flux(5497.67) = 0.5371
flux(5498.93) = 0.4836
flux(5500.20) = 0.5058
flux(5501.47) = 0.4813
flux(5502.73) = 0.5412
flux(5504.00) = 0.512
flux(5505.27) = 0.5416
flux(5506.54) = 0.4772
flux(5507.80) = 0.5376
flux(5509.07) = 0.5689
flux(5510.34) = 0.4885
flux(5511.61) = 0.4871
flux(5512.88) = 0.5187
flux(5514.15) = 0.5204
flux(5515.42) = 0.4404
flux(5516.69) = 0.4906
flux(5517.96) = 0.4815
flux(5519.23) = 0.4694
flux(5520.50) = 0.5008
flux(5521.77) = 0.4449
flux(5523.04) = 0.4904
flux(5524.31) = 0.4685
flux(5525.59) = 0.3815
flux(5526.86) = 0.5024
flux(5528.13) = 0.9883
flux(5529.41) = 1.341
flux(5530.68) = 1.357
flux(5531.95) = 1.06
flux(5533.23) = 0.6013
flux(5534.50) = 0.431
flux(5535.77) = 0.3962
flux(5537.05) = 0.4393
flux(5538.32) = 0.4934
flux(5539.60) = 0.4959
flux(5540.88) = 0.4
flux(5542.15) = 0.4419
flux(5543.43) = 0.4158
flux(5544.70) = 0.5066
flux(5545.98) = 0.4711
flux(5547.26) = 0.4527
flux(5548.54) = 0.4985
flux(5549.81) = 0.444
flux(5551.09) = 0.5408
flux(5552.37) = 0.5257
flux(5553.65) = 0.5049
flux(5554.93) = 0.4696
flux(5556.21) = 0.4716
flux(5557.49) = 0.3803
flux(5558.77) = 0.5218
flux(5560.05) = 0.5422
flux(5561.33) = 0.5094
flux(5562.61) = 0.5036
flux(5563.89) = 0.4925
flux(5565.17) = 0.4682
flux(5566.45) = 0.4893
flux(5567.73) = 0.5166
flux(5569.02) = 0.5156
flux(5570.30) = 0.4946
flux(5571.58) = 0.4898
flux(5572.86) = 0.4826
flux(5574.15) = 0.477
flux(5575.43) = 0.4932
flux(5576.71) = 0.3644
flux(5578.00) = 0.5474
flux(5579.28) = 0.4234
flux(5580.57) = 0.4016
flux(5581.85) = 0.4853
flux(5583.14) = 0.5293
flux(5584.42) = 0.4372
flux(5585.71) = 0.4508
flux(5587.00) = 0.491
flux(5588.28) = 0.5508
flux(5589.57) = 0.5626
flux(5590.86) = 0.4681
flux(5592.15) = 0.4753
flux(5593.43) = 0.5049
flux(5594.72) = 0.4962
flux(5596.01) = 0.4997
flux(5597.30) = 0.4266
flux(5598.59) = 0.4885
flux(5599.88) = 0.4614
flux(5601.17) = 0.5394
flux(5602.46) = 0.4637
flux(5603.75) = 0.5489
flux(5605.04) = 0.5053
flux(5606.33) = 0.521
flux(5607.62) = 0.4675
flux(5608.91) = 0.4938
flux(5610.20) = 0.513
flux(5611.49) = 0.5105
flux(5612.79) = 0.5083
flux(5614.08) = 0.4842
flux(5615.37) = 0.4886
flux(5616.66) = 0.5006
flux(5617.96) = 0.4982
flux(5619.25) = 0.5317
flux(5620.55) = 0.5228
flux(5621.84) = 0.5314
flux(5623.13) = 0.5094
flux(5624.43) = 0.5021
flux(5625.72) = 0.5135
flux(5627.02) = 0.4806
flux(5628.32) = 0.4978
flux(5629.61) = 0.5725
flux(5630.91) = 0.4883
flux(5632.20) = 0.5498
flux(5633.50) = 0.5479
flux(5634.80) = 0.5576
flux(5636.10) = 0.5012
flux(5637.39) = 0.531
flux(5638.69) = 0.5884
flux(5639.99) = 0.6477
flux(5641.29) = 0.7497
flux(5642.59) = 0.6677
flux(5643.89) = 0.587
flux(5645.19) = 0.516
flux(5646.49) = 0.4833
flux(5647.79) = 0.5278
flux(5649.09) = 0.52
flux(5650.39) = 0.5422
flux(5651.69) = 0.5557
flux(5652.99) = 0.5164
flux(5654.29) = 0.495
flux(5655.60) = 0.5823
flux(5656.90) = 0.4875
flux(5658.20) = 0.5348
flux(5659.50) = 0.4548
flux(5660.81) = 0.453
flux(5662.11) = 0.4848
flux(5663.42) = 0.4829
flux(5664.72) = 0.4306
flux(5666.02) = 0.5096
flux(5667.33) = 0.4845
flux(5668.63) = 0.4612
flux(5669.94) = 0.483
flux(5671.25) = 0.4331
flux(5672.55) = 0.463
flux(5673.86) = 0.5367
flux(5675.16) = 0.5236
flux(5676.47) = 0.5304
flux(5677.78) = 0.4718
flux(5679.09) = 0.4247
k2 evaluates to 0.05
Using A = 0.06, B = 0.09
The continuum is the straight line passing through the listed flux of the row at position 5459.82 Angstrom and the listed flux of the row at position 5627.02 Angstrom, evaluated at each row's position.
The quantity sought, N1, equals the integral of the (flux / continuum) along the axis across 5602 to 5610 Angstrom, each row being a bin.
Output 8.2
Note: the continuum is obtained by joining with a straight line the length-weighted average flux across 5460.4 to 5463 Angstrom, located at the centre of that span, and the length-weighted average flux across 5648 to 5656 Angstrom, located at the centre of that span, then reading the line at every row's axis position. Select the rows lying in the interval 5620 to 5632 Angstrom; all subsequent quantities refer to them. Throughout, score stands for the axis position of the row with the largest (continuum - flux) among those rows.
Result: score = 5627.02 Angstrom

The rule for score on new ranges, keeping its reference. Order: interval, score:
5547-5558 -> 5557.49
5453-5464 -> 5457.31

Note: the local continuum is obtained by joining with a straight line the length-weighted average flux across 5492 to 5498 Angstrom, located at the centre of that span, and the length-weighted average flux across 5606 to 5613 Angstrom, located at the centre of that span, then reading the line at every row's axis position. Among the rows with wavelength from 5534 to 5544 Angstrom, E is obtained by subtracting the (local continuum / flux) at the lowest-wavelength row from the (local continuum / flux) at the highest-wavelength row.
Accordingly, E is 0.04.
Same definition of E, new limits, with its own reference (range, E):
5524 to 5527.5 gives -0.07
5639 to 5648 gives 0.18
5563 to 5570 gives -0.05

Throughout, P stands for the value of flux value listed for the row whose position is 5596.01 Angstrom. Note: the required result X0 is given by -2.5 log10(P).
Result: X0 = 0.75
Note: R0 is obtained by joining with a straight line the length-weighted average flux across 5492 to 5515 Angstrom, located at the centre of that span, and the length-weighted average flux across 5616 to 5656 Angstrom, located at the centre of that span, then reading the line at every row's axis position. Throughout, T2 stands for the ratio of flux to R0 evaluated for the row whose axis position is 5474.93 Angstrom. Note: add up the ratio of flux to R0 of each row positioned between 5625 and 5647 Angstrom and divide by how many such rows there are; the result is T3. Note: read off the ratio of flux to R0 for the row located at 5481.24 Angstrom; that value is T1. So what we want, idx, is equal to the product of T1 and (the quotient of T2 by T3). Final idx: 1.00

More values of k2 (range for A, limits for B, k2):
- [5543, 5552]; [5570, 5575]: -0.29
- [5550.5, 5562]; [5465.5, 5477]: -0.17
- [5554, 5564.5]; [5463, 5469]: -0.31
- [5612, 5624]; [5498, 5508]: 0.07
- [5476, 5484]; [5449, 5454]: -0.13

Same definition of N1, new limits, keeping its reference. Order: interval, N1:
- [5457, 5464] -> 6.5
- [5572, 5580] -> 7.3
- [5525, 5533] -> 14.0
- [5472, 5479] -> 6.7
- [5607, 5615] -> 8.1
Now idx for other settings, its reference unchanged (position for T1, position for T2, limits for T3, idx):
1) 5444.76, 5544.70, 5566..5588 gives 1.15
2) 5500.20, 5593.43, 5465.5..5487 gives 0.93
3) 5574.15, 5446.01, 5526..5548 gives 0.79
